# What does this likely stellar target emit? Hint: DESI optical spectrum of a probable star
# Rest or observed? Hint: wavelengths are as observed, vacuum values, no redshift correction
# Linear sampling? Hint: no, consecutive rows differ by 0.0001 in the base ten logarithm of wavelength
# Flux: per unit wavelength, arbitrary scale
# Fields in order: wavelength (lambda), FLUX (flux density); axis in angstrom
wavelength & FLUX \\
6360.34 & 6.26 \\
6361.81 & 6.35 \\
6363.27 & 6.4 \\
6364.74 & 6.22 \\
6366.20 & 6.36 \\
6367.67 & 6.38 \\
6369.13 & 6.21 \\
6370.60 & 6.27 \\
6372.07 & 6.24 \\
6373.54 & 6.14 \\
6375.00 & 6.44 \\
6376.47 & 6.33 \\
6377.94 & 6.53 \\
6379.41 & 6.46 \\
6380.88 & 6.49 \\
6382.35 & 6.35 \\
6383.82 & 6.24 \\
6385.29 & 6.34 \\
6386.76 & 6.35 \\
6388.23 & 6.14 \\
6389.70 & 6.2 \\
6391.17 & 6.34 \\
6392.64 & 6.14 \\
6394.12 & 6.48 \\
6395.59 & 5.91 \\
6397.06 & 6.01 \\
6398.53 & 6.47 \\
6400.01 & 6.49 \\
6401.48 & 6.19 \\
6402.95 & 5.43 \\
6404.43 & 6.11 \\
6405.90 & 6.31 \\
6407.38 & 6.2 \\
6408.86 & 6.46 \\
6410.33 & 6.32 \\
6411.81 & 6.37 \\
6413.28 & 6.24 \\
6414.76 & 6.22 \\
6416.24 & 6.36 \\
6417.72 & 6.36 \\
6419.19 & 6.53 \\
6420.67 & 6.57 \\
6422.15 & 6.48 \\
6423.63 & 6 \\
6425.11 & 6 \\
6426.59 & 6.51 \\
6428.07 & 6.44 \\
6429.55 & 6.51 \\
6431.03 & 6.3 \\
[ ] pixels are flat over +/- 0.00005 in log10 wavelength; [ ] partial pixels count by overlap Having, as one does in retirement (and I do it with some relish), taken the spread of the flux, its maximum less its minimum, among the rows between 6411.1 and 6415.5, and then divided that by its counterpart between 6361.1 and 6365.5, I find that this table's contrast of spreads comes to 0.8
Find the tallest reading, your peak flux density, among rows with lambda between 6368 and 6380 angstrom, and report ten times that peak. 65.3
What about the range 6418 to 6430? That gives 65.7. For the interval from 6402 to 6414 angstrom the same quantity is 64.6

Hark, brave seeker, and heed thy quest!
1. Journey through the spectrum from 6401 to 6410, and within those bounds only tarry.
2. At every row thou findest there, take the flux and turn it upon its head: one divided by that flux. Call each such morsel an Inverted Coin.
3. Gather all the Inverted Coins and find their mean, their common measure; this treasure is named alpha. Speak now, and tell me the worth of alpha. 0.164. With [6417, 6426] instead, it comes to 0.158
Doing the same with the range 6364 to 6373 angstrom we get 0.159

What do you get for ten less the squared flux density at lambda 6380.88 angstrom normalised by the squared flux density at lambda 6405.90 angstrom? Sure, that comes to 8.94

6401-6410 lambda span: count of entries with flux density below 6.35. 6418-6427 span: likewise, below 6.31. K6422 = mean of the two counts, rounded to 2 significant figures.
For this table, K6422 3.5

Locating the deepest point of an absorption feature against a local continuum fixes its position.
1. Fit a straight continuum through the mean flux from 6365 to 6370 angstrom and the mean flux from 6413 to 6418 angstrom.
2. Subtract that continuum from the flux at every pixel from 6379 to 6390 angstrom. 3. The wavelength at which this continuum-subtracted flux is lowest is 6388.23 angstrom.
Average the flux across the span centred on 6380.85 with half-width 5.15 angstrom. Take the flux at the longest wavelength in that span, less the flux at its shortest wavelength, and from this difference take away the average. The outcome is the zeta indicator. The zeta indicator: -6.4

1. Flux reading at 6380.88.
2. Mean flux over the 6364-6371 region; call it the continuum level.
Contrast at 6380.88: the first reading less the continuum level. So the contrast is 0.20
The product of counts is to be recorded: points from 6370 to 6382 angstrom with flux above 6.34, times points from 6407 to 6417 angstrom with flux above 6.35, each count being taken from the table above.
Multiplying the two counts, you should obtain 12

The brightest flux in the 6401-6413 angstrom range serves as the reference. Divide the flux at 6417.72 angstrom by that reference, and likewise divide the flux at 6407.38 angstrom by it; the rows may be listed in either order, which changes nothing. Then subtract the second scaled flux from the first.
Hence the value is 0.025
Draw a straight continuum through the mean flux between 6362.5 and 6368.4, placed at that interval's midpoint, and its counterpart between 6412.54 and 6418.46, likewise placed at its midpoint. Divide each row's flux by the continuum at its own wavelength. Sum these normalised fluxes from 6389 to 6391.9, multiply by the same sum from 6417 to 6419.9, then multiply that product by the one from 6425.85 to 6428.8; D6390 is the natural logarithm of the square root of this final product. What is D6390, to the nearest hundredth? 1.06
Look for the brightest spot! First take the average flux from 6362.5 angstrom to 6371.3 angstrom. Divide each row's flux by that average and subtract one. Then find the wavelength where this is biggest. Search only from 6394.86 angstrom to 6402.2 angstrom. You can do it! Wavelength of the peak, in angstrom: 6400.01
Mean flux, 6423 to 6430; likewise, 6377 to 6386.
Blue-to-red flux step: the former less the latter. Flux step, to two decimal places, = -0.11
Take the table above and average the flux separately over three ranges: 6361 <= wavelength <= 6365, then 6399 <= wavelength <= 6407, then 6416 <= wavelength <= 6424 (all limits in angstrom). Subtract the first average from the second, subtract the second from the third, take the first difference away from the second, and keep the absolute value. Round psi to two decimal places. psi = 0.49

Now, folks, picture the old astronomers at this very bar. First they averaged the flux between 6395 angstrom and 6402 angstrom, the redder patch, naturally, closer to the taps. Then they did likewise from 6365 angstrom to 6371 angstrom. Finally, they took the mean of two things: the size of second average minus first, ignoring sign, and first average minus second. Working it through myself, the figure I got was 0.000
